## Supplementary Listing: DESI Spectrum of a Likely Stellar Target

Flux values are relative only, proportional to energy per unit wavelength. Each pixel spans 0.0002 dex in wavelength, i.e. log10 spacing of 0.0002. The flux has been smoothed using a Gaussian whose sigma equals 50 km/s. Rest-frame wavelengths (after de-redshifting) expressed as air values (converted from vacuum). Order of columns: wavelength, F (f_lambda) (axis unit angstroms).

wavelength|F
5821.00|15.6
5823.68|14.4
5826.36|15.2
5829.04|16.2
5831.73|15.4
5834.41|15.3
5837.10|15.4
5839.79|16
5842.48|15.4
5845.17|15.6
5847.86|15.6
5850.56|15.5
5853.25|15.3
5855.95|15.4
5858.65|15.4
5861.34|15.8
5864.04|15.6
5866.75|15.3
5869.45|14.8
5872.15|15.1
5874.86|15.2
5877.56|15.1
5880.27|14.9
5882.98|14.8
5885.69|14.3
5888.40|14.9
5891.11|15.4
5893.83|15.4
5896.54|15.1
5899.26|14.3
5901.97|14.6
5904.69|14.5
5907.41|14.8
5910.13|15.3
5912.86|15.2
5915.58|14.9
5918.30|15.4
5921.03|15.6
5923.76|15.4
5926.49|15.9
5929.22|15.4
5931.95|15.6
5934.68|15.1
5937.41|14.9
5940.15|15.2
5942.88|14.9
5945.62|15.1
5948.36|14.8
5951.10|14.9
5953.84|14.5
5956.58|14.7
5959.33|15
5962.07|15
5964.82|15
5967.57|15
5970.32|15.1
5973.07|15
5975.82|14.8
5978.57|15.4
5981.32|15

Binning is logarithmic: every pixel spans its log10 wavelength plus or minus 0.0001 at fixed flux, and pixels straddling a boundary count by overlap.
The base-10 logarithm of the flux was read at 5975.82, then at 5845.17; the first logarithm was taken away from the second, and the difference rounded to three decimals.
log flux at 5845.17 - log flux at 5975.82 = 0.023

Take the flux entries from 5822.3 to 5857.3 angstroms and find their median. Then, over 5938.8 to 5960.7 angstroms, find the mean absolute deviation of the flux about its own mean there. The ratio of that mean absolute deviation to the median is 0.011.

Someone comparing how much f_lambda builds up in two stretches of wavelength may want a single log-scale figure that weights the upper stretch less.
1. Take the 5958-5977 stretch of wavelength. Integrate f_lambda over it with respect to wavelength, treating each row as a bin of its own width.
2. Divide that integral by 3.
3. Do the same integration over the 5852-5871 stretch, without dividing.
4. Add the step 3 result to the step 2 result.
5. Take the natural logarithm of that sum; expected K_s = 5.96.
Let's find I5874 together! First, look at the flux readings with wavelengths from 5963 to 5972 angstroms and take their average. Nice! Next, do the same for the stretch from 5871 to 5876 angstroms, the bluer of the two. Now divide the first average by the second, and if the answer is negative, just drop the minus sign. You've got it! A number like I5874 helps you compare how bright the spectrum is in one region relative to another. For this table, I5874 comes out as 0.99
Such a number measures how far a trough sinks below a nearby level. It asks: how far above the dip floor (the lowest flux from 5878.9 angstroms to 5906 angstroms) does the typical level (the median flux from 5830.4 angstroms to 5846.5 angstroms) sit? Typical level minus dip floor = 1.1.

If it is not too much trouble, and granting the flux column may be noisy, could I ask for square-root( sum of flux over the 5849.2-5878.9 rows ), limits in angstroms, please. 13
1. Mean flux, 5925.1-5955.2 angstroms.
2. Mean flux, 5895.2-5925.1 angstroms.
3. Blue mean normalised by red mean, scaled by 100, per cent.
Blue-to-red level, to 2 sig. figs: 99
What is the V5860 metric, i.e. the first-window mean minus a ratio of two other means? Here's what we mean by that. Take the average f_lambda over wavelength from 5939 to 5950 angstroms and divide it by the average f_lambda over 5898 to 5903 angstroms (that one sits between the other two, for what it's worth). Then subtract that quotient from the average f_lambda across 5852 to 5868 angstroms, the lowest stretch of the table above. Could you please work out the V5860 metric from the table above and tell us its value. 14.43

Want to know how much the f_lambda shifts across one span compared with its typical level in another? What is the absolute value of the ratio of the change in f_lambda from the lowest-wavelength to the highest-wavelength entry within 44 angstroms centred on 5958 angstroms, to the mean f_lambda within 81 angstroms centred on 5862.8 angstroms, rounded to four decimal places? 0.0328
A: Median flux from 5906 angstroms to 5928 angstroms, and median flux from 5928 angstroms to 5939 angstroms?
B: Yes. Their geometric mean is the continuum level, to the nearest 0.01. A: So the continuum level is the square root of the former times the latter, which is 15.30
